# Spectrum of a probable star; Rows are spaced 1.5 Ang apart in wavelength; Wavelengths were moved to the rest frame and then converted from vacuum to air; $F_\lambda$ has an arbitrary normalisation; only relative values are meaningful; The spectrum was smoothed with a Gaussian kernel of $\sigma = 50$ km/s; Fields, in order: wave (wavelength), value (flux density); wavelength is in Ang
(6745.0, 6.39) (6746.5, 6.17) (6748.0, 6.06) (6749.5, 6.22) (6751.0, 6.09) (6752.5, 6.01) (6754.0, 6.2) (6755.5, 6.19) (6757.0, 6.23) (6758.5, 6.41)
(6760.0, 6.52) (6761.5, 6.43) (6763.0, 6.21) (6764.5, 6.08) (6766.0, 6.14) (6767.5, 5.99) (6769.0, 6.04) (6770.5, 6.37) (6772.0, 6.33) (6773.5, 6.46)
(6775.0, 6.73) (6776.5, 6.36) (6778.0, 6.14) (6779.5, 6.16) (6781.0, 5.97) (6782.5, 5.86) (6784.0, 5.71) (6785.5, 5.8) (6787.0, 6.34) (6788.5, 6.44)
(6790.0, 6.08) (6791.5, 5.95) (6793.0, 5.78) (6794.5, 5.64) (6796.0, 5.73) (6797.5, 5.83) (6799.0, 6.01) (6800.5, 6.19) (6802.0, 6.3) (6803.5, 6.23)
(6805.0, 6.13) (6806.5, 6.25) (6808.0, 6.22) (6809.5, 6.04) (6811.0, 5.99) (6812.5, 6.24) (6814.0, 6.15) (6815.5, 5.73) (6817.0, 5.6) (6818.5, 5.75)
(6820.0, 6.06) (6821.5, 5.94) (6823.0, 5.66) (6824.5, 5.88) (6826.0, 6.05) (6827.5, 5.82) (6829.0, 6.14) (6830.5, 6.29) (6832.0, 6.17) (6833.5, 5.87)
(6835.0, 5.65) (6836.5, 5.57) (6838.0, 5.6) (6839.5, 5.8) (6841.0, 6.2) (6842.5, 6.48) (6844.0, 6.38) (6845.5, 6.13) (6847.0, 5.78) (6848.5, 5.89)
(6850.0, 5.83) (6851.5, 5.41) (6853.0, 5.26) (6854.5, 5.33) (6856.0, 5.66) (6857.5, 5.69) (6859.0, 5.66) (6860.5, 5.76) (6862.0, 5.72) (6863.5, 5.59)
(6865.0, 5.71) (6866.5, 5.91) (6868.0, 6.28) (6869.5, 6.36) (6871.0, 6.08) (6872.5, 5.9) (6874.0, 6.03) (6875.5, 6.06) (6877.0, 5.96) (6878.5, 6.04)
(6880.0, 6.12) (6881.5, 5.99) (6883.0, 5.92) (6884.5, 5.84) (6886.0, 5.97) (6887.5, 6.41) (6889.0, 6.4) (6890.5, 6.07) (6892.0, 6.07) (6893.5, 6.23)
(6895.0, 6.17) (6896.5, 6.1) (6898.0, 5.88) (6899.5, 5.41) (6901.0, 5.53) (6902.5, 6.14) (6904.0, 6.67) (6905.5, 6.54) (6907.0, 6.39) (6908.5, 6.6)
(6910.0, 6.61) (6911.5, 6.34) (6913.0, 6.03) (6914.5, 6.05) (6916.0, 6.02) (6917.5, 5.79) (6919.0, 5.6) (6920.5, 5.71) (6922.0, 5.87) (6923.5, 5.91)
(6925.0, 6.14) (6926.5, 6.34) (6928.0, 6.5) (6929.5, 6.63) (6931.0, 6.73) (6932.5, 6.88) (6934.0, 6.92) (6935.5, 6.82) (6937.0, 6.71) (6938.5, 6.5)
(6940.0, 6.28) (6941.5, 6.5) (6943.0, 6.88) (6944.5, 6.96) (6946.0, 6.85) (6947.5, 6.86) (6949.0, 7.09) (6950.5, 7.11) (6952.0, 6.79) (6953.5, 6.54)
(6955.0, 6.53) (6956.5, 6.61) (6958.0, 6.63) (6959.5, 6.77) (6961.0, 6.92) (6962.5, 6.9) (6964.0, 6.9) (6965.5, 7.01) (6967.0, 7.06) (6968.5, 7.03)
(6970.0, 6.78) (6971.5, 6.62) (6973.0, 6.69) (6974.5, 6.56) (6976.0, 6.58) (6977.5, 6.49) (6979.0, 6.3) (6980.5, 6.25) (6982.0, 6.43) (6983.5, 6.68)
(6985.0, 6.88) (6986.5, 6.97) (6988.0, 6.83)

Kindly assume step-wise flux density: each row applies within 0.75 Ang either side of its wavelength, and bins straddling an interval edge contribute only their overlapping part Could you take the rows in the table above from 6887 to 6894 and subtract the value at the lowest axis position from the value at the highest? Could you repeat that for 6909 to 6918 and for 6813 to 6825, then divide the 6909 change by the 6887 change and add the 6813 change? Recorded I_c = 4.3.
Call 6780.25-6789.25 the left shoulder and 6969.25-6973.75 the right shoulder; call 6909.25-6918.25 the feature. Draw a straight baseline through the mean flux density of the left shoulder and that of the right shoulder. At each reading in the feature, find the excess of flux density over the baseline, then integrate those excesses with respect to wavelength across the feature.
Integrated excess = -3.1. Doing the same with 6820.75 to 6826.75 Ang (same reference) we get -1.7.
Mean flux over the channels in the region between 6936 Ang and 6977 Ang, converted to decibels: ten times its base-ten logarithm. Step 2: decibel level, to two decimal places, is 8.30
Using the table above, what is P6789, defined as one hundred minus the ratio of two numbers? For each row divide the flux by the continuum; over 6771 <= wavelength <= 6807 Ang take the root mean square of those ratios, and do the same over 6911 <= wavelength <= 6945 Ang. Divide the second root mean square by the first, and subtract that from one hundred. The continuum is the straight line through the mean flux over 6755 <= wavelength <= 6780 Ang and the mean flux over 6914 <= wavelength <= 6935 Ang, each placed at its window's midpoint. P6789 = 98.95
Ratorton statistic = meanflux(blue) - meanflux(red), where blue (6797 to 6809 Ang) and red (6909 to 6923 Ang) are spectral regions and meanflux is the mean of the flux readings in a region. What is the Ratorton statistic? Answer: 0.14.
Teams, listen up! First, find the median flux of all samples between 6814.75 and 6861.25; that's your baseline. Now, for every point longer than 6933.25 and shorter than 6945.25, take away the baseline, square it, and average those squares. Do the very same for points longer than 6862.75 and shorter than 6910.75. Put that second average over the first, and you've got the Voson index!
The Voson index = 0.21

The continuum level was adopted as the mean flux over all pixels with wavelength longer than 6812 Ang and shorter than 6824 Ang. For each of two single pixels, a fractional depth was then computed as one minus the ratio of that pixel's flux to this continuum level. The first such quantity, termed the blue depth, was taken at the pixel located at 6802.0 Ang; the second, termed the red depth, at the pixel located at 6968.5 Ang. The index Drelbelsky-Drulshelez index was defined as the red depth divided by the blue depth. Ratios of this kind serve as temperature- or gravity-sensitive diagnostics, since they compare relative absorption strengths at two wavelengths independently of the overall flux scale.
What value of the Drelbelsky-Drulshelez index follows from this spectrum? 2.8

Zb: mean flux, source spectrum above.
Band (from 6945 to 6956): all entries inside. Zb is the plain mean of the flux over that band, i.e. 6.82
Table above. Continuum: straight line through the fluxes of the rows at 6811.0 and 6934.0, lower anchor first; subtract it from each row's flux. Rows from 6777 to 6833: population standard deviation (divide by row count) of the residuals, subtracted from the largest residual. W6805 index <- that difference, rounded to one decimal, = 0.4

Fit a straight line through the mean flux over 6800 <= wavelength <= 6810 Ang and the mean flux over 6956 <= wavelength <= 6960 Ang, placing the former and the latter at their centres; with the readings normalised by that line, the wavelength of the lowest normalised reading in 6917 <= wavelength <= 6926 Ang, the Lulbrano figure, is 6919.0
